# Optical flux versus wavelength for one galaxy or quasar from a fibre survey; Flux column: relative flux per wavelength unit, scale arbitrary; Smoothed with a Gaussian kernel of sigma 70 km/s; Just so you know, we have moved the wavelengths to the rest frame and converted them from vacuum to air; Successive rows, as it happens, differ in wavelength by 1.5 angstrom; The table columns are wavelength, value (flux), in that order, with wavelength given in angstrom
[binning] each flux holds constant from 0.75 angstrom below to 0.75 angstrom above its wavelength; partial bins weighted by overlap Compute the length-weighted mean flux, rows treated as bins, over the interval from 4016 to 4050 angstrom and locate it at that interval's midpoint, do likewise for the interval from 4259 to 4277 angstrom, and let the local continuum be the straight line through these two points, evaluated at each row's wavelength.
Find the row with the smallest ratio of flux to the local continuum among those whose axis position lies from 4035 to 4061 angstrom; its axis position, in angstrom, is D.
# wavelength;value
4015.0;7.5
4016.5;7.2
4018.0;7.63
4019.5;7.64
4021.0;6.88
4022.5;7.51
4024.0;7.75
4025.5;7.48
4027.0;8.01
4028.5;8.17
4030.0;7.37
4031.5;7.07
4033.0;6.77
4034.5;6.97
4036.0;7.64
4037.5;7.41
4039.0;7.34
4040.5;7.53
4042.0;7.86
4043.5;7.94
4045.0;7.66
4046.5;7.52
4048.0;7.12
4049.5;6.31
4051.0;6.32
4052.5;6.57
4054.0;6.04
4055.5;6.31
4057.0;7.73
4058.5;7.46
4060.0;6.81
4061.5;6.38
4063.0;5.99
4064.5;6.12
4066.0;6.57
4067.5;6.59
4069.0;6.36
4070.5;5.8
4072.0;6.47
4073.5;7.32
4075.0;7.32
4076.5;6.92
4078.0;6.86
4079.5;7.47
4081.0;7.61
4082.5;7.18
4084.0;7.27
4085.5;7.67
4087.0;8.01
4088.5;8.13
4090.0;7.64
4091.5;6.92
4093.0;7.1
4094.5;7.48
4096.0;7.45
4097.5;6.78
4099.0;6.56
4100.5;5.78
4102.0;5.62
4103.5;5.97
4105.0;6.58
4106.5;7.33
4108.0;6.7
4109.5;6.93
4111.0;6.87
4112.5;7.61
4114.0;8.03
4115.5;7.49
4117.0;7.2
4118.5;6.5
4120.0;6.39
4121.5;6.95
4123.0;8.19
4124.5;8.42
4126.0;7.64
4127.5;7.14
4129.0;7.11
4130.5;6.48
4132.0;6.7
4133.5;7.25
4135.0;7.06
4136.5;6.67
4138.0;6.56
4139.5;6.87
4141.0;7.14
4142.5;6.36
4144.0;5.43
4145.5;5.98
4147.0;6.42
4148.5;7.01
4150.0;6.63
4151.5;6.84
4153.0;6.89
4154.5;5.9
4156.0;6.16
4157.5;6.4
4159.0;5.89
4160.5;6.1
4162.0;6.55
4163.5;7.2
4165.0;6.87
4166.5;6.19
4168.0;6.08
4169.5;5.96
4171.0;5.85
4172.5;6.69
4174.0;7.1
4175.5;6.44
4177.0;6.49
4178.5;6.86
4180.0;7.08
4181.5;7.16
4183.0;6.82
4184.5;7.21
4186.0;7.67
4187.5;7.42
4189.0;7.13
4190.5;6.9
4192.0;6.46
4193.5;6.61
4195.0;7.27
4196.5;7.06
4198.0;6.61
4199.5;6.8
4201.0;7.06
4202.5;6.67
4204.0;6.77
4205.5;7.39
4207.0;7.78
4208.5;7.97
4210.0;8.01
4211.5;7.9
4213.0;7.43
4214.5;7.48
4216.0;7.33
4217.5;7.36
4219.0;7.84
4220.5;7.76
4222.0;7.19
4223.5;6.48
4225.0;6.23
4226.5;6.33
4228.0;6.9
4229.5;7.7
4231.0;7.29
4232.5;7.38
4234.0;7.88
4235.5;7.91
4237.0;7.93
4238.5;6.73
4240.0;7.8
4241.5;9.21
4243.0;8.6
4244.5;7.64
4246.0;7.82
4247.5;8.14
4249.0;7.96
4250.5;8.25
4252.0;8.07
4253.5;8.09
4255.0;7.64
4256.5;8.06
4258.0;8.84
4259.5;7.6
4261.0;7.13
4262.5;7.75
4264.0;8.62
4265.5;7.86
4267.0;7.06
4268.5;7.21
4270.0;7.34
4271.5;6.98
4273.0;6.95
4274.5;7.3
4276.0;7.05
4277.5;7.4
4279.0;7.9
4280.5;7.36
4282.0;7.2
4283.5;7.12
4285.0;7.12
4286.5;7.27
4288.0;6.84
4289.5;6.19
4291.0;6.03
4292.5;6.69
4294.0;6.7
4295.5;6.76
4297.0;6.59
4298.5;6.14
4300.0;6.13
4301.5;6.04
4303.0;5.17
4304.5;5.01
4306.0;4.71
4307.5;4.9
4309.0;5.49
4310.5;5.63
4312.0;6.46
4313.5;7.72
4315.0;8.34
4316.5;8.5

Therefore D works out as 4054.0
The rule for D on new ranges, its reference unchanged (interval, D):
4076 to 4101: 4100.5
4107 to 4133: 4120.0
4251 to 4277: 4273.0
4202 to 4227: 4225.0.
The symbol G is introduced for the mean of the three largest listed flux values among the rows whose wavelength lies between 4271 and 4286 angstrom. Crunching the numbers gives 7.6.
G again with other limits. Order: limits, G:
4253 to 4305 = 8.5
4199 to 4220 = 8.0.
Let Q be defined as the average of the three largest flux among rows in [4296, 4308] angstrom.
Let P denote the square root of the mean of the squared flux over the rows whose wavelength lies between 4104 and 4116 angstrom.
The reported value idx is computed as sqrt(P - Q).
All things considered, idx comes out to 0.96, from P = 7.21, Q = 6.29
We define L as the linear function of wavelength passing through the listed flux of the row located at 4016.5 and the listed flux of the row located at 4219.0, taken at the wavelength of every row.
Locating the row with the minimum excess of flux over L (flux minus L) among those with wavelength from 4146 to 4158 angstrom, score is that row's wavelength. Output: 4154.5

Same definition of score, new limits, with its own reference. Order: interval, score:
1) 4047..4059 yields 4054.0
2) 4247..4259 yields 4255.0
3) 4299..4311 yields 4306.0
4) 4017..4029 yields 4021.0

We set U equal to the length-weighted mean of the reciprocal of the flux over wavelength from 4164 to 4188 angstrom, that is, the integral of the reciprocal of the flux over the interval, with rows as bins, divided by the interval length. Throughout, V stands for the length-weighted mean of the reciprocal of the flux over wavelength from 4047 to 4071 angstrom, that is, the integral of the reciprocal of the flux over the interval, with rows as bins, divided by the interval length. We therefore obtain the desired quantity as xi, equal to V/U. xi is 1.03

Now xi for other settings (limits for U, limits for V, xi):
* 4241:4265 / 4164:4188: 1.20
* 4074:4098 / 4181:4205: 1.06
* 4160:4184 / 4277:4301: 0.97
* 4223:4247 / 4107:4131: 1.03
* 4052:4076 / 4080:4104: 0.94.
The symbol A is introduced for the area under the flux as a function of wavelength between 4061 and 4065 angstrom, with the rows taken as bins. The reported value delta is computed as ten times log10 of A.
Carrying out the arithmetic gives 13.9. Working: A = 25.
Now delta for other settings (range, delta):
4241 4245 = 15.3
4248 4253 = 16.1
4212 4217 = 15.7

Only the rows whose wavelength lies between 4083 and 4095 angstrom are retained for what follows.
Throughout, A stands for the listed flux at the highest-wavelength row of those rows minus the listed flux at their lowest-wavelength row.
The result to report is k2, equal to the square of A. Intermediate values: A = 0.2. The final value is 0.04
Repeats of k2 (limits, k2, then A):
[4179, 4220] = 0.58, 0.8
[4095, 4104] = 2.19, -1.5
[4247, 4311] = 6.30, -2.5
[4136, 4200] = 0.02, 0.1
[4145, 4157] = 0.03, 0.2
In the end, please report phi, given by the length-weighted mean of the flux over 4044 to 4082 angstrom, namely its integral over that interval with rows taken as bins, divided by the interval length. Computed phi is 6.8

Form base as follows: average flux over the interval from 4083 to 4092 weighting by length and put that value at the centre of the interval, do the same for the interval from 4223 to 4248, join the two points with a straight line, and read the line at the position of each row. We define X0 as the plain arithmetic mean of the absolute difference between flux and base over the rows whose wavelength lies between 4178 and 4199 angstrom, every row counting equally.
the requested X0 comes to 0.56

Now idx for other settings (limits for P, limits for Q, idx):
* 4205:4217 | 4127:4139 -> 0.71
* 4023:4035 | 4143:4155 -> 0.74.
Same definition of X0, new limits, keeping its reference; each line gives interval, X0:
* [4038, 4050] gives 0.36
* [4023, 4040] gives 0.37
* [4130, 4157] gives 1.01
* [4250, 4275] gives 0.48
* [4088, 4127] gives 0.70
